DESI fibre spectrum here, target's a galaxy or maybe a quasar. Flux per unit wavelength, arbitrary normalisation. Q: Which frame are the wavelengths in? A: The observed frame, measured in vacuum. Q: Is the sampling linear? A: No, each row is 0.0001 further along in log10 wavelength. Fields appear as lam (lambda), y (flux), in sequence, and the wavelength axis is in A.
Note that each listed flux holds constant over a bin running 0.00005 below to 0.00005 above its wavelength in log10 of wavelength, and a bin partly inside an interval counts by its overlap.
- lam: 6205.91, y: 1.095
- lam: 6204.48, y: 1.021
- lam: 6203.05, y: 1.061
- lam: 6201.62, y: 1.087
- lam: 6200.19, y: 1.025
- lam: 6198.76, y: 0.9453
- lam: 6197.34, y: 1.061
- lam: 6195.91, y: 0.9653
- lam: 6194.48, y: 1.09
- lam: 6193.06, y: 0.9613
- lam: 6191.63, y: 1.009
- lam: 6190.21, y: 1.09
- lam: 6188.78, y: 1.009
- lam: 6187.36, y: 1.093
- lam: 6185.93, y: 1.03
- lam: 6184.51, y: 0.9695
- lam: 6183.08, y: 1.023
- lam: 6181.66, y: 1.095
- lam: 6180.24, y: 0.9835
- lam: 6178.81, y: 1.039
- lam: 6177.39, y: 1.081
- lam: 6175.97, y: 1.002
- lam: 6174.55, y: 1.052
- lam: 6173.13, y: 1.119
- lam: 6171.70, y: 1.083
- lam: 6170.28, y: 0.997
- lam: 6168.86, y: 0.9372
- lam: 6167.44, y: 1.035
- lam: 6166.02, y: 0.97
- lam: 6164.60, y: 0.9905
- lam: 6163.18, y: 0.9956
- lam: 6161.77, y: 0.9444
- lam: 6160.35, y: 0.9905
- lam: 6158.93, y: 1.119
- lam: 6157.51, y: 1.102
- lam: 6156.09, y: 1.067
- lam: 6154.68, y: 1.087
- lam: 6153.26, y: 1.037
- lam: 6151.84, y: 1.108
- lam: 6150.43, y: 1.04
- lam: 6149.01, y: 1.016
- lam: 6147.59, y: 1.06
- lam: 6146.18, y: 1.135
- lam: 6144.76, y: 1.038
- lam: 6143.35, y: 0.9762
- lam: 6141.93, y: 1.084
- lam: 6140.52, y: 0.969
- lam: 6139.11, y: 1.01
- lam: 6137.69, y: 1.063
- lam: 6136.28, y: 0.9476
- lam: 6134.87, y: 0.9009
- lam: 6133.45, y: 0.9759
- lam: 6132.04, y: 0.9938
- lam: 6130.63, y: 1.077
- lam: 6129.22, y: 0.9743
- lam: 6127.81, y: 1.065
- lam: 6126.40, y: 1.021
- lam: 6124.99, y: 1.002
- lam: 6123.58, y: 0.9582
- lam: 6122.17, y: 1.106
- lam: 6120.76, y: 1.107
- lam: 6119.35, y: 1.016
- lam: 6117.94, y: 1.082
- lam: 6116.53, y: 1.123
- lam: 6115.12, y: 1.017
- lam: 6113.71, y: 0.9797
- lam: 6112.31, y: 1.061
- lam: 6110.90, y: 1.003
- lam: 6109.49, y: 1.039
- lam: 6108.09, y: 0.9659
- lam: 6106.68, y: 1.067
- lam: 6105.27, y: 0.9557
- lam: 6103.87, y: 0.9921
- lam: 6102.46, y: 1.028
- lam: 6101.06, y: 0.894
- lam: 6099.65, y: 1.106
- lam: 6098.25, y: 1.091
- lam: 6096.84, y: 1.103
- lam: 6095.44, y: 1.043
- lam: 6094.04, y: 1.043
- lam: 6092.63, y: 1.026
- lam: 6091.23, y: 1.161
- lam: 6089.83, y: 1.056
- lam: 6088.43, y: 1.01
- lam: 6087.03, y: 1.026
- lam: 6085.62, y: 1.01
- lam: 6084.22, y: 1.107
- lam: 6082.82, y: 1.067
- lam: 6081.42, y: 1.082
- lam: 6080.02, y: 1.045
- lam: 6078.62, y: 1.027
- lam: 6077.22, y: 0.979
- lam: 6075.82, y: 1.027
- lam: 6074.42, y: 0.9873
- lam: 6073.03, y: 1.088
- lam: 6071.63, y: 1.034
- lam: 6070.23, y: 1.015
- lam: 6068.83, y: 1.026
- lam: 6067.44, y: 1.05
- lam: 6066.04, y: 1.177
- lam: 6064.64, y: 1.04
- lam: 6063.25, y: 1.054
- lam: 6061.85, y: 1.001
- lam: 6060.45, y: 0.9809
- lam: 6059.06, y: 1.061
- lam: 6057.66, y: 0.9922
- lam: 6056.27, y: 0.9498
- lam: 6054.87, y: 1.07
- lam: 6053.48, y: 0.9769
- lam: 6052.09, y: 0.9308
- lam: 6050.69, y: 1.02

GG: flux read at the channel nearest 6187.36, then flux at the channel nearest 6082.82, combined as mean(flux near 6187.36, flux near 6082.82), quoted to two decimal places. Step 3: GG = 1.08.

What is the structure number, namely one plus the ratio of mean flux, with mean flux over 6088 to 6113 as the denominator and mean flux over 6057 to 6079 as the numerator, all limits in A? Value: 2.00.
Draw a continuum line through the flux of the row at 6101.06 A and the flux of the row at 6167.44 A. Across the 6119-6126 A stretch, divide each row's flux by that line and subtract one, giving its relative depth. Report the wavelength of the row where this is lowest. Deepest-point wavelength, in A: 6123.58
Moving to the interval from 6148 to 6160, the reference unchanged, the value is 6149.01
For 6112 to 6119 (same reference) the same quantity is 6113.71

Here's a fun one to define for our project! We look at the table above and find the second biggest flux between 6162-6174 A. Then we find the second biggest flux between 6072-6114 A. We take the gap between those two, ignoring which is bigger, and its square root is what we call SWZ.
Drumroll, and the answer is 0.15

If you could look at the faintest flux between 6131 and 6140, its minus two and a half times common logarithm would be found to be 0.11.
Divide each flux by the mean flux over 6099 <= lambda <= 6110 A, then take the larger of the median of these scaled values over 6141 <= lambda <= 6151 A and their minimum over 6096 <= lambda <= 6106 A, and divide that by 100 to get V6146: 0.0103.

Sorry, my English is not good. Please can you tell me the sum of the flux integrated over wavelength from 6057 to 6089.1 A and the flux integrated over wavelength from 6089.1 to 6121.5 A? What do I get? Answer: 67.1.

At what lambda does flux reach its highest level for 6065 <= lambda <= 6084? 6066.04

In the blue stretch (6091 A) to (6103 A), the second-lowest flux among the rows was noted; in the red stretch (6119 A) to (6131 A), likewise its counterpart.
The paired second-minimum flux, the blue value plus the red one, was 2.00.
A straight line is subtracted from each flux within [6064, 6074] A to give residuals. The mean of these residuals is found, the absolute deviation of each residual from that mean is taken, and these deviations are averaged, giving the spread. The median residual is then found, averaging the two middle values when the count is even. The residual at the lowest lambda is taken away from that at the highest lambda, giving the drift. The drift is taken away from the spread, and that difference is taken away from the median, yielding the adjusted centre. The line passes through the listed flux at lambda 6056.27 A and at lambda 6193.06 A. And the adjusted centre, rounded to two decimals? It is 0.10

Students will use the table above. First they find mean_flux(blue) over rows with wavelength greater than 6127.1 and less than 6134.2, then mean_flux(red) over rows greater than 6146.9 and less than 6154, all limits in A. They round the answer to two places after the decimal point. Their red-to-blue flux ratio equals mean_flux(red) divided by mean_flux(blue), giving 1.03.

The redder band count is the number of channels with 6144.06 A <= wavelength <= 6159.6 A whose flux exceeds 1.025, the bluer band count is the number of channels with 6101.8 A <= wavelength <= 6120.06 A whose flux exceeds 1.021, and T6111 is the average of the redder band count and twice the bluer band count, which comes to 11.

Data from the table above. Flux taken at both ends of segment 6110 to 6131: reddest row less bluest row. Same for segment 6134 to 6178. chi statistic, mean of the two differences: 0.13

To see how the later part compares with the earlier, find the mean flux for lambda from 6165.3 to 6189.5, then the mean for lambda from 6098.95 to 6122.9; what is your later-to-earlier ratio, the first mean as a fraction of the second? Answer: 0.999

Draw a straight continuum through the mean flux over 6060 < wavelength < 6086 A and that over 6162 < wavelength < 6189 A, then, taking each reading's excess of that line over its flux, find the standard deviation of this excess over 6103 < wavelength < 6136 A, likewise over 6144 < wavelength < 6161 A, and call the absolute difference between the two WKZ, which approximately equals 0.013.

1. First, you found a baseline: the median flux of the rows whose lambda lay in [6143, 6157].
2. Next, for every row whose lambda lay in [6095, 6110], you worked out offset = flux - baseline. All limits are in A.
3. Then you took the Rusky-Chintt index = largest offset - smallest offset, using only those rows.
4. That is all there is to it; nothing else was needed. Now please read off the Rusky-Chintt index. 0.21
